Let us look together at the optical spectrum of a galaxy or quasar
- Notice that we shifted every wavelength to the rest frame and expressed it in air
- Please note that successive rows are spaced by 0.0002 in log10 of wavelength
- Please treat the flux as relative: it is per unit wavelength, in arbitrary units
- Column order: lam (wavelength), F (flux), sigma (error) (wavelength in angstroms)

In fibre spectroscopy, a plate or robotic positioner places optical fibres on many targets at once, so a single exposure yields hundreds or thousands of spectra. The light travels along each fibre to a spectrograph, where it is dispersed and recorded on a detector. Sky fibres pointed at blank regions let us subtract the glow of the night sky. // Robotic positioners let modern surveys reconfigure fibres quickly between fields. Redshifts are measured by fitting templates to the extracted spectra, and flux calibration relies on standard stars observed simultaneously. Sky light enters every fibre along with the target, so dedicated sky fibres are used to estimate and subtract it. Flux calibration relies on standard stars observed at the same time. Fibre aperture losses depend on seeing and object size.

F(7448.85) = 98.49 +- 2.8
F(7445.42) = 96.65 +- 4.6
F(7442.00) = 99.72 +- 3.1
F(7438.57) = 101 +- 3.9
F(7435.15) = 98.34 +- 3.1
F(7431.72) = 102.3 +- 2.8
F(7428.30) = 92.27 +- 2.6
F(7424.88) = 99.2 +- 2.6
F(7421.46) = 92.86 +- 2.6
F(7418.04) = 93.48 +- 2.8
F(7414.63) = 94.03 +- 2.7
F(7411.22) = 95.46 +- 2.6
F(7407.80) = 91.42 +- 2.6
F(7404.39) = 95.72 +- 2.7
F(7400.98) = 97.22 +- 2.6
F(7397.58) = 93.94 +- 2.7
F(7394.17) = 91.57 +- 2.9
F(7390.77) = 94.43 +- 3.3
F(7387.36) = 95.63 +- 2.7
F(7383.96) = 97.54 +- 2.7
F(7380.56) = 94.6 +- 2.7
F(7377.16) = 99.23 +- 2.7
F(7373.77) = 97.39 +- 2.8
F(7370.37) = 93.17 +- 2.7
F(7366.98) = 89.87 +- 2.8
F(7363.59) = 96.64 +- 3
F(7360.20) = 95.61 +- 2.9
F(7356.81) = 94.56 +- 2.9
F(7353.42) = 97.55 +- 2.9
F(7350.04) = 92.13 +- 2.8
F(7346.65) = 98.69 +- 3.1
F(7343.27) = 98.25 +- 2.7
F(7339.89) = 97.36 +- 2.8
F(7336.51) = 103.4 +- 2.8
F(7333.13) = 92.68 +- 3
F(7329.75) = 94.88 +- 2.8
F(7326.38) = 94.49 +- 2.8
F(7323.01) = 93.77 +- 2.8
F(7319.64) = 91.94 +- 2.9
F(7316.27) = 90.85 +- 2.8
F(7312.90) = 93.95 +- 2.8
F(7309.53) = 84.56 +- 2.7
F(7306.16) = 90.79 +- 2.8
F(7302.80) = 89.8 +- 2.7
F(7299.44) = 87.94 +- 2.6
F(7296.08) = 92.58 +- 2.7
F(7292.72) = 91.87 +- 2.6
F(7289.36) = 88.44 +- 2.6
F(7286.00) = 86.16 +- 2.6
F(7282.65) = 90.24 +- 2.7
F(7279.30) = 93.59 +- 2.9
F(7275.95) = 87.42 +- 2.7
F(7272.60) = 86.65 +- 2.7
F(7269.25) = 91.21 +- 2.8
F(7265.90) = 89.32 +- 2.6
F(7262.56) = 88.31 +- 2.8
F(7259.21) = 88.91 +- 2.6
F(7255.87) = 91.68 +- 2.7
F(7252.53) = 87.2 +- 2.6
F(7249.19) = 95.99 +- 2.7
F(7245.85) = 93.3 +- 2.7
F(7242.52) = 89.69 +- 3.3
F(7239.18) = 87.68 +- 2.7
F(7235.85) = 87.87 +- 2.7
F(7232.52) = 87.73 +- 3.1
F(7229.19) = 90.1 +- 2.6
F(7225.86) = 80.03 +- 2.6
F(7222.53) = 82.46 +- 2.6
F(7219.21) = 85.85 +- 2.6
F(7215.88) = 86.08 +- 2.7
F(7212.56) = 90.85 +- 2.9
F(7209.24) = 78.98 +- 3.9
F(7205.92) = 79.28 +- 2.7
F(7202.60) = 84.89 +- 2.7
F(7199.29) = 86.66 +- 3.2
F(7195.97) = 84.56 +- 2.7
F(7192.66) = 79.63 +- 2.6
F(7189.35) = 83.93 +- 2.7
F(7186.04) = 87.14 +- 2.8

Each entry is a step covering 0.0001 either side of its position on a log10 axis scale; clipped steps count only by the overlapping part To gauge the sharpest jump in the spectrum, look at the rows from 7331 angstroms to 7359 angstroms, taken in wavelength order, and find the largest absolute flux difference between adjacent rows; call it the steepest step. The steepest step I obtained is 11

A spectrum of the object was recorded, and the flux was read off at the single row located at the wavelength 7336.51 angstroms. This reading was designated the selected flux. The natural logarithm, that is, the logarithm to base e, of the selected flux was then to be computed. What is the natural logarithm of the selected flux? 4.64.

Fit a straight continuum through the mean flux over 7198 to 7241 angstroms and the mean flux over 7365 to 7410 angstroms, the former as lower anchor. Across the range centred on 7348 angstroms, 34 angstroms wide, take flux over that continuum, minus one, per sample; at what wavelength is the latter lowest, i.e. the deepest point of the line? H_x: 7350.04 angstroms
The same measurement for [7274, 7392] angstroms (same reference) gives 7309.53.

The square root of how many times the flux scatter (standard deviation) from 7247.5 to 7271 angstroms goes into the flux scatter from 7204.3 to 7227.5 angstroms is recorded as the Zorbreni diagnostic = 1.2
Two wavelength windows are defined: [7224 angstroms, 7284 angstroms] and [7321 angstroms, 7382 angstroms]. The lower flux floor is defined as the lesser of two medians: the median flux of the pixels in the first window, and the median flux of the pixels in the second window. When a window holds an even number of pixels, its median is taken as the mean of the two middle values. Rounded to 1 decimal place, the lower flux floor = 89.1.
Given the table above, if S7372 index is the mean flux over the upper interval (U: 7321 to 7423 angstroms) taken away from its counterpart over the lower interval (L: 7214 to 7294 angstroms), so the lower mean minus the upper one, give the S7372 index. -6.6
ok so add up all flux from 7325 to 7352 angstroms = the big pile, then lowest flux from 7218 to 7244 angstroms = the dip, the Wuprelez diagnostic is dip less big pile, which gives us -692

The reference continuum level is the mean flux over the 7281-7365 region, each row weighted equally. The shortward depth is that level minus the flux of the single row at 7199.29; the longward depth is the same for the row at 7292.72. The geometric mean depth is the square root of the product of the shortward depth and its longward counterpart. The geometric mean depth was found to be 2.9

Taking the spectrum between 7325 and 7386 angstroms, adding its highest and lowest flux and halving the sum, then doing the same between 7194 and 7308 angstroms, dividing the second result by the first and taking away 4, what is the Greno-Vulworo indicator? -3.09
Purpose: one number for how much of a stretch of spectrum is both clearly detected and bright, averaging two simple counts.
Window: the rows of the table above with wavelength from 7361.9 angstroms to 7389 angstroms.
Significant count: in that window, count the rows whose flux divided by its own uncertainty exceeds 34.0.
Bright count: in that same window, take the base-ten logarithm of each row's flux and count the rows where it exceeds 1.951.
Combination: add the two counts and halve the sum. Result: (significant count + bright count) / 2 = 7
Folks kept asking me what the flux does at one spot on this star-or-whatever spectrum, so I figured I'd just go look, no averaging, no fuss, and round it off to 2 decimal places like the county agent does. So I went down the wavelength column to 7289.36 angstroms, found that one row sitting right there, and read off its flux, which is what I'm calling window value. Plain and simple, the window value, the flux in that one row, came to 88.44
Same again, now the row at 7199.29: 86.66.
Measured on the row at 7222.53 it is 82.46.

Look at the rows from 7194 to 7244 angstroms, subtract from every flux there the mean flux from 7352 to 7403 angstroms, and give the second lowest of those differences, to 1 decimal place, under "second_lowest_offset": -16.0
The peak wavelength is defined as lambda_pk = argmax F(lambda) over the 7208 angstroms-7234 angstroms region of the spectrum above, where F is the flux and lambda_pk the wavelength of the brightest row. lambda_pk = 7212.56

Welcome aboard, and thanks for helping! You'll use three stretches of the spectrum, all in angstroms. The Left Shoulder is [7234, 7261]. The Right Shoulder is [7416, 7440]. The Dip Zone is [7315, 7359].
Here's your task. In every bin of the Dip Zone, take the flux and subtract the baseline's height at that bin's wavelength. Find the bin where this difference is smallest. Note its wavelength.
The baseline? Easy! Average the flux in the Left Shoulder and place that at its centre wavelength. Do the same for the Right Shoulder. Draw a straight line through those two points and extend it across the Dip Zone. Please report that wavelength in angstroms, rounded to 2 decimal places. 7316.27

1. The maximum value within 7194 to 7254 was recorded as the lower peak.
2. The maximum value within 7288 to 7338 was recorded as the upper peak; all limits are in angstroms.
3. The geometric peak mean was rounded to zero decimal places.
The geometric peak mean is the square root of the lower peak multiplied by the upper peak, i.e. 100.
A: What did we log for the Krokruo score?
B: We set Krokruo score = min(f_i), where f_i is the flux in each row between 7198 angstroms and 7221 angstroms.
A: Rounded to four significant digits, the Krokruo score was 78.98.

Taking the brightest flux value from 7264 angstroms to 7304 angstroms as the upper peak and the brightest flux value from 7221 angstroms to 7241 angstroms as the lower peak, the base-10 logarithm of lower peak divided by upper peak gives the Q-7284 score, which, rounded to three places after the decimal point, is -0.017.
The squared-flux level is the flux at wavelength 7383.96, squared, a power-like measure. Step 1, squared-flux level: 9514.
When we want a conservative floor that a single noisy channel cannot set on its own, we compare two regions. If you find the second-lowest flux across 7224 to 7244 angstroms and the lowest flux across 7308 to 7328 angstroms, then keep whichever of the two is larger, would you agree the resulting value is 88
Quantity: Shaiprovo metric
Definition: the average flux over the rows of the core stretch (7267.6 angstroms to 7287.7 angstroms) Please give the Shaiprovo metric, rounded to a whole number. 89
